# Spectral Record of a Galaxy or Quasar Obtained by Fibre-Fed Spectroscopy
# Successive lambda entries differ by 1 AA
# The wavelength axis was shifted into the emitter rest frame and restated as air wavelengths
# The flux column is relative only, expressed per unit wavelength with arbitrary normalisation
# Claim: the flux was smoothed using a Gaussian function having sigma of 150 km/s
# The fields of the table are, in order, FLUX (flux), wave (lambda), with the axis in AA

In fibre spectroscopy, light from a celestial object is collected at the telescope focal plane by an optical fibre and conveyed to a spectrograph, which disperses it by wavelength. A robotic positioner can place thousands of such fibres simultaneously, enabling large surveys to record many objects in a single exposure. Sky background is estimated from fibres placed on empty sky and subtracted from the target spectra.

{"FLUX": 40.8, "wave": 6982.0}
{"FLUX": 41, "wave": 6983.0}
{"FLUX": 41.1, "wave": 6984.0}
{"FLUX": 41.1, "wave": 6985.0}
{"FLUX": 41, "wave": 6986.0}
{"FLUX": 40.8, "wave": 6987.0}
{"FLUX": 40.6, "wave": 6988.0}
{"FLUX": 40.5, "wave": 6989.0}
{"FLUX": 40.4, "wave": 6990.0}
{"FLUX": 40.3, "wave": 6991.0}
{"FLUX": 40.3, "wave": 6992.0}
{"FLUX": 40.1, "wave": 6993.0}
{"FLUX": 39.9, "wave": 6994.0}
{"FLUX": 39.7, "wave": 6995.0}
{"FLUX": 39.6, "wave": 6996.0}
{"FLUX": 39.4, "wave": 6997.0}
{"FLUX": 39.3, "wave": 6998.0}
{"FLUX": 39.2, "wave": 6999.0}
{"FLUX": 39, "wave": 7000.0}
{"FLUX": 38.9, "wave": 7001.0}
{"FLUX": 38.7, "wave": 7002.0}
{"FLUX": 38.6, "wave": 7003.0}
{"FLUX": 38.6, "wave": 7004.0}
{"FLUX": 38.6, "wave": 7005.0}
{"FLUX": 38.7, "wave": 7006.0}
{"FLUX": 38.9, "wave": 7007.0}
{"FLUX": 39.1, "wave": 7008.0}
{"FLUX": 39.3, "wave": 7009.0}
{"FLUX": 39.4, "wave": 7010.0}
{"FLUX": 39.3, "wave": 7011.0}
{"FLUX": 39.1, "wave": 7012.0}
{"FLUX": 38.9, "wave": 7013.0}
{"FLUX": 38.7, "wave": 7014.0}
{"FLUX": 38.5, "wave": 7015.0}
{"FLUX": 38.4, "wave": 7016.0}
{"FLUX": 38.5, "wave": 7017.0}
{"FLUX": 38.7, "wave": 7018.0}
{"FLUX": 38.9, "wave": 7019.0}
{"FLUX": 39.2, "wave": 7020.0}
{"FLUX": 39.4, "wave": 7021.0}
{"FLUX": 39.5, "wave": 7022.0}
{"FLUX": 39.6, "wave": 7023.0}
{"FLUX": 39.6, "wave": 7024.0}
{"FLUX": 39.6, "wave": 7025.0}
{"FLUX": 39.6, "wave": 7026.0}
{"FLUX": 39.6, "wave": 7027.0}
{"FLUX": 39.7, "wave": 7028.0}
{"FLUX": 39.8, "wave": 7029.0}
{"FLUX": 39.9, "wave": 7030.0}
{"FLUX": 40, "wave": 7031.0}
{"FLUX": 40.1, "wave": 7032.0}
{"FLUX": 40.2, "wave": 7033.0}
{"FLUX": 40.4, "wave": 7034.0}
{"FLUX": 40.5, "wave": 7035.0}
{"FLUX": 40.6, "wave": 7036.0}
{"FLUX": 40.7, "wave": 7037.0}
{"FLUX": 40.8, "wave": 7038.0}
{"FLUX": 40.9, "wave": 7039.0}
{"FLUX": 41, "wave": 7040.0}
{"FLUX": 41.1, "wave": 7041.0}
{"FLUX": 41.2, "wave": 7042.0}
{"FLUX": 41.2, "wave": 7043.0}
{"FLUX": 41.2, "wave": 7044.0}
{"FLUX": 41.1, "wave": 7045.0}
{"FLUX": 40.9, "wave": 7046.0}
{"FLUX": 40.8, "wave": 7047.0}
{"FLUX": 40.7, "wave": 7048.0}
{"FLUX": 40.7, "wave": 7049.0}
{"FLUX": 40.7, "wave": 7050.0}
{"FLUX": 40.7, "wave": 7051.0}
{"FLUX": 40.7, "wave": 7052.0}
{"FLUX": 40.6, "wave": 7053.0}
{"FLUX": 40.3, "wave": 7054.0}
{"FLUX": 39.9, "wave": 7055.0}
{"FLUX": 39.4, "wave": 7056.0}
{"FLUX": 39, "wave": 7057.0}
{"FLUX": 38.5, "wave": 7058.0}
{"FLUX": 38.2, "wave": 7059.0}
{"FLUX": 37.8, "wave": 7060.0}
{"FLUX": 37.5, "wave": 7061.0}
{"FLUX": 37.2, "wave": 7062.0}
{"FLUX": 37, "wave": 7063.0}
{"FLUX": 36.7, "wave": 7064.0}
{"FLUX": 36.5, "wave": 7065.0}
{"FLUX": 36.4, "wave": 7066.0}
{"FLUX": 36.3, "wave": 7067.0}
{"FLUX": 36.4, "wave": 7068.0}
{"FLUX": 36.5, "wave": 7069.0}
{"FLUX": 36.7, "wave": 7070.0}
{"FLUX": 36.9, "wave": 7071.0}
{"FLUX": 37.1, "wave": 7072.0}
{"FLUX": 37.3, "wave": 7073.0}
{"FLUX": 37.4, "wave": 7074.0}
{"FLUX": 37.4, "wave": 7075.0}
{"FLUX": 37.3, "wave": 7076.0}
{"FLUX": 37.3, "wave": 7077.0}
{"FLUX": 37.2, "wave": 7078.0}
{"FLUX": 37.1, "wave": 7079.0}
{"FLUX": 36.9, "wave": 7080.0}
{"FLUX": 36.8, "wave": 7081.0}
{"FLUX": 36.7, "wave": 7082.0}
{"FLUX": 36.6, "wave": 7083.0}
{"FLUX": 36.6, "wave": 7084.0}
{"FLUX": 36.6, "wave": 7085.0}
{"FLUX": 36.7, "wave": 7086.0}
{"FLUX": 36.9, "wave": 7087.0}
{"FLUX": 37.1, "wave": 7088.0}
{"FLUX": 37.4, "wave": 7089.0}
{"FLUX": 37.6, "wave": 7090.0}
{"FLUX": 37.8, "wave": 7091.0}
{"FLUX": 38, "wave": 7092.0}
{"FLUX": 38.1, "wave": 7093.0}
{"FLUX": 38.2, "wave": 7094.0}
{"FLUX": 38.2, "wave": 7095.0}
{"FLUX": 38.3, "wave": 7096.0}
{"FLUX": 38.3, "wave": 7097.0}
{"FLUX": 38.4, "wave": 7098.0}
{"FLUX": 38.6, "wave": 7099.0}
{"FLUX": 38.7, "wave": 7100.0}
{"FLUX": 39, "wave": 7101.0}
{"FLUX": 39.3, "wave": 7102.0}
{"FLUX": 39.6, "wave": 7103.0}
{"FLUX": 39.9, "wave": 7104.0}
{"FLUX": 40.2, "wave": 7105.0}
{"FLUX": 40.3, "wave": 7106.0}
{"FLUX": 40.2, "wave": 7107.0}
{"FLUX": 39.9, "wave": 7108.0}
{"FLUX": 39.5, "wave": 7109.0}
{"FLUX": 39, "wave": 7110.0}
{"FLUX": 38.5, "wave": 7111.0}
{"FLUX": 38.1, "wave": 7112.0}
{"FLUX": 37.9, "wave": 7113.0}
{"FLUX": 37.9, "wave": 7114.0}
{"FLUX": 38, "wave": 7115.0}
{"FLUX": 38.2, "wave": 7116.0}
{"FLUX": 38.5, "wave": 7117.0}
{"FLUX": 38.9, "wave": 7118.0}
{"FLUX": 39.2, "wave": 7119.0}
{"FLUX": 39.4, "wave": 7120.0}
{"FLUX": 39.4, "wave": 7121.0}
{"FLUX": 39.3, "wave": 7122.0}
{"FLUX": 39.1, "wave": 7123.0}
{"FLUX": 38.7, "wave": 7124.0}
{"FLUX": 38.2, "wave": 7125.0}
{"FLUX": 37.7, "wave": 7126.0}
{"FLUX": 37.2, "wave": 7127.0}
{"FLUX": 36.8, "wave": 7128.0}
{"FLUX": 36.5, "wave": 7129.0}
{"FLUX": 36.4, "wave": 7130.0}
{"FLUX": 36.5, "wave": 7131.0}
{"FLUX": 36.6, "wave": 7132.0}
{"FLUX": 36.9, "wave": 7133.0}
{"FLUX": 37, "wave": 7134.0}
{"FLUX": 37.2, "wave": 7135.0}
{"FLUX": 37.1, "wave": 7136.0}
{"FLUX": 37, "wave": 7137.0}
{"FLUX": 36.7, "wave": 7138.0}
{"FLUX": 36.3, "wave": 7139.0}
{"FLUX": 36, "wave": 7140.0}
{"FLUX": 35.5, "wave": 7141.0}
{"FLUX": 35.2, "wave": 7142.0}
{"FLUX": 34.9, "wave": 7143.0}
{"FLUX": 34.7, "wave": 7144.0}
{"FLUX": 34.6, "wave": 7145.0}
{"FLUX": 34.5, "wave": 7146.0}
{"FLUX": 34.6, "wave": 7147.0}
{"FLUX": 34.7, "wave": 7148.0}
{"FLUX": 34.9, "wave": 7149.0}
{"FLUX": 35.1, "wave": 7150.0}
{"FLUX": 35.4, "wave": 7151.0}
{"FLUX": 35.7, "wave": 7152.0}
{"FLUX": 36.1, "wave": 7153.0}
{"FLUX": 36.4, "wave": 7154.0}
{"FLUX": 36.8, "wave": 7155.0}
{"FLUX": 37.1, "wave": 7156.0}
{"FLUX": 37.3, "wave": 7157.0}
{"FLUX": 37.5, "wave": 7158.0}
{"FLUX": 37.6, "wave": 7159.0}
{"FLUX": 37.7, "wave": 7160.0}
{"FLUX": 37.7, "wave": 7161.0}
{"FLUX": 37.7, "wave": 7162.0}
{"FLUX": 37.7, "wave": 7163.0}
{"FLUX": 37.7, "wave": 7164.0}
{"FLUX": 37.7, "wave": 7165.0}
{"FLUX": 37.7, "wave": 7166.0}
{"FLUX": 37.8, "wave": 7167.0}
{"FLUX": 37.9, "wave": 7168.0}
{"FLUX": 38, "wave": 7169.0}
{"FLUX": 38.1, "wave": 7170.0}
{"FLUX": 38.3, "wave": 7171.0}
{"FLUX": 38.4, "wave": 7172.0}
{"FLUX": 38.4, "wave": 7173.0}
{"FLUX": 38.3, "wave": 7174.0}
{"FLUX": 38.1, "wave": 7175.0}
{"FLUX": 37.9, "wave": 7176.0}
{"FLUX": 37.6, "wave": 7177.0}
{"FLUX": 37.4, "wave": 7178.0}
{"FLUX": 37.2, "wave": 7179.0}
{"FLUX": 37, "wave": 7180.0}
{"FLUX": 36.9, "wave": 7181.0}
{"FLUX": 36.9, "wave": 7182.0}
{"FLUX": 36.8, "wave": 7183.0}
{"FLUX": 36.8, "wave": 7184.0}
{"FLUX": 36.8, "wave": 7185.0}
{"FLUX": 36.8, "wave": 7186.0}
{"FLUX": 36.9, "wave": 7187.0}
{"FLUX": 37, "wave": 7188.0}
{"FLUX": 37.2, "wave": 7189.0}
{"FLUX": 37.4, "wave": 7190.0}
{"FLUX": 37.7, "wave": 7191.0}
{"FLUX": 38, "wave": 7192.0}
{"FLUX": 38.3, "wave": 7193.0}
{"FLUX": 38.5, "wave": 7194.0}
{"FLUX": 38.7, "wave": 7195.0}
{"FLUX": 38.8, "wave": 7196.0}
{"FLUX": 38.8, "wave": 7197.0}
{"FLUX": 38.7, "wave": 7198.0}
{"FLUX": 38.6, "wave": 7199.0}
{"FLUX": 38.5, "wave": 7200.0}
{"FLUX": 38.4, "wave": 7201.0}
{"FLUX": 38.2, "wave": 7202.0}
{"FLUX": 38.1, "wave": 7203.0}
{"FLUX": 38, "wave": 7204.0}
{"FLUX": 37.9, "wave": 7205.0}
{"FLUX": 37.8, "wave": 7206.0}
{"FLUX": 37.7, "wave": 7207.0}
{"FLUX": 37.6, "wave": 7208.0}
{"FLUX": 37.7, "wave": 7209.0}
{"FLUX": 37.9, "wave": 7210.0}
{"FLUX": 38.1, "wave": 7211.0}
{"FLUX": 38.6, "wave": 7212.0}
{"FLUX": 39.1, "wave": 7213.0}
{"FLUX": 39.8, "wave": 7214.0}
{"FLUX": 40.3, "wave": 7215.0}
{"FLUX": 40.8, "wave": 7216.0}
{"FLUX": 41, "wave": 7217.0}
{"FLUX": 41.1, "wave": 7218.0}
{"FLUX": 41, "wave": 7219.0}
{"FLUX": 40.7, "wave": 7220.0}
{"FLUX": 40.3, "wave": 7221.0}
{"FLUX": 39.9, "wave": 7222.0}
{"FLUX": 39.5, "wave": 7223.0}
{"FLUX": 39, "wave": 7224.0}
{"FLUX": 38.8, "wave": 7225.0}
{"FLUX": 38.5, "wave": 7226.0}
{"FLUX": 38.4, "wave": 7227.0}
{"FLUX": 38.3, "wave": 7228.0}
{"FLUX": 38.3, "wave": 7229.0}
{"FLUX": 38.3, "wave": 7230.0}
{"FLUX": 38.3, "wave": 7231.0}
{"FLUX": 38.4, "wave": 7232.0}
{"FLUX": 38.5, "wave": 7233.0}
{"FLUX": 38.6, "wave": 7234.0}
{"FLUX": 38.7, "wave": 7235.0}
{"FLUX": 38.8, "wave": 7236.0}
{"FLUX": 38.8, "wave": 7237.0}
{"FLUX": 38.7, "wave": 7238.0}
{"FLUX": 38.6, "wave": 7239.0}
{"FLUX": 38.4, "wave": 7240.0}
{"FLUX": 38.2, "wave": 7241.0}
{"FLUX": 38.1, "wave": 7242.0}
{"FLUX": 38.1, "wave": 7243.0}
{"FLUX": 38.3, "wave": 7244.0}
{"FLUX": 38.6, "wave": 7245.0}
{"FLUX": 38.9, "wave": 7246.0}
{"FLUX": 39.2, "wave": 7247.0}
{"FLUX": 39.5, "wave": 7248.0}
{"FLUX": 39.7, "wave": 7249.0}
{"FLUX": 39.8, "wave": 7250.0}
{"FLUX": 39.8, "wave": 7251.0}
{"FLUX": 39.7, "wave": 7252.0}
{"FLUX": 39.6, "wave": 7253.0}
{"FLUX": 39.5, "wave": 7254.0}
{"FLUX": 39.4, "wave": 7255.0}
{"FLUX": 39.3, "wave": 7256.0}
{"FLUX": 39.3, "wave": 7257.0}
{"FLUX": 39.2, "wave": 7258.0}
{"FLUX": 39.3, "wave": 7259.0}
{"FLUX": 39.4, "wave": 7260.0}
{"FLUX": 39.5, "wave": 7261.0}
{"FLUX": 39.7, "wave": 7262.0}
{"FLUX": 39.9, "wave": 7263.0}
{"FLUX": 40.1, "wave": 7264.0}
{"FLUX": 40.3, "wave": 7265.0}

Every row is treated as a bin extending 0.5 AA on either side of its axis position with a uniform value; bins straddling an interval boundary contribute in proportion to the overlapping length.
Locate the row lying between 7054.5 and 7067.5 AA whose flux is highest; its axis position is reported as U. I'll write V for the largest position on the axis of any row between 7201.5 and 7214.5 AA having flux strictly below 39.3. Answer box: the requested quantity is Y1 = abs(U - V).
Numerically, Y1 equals 158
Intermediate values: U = 7055.0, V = 7213.0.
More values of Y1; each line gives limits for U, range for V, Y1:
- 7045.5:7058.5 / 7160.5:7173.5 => 127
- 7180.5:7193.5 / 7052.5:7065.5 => 128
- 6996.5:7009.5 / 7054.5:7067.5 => 70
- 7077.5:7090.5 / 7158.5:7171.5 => 81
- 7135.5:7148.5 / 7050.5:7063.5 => 73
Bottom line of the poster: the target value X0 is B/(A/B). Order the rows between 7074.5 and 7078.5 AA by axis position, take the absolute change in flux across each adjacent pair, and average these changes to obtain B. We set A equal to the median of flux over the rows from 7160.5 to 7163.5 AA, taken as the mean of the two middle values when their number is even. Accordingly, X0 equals 0.0001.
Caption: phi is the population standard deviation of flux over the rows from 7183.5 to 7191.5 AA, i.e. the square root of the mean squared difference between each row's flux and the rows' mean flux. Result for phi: 0.311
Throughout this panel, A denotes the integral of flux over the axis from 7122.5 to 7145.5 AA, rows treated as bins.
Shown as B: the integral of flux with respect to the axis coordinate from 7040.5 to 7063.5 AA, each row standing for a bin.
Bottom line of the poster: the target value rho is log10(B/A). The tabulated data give 0.04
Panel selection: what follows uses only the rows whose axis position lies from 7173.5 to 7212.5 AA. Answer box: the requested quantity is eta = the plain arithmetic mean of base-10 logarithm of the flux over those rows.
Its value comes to 1.58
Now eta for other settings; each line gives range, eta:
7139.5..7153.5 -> 1.55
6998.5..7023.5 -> 1.59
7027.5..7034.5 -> 1.60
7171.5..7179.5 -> 1.58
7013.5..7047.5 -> 1.60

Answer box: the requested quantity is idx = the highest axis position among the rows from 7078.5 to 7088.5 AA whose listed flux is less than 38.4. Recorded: 7088.0 AA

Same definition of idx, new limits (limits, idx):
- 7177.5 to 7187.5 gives 7187.0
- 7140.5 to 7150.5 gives 7150.0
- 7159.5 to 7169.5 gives 7169.0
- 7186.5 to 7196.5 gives 7193.0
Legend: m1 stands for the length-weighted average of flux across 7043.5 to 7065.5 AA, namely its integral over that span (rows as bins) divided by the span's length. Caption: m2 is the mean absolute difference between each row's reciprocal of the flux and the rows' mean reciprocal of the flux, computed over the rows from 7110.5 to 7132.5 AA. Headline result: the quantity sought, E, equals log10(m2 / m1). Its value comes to -4.84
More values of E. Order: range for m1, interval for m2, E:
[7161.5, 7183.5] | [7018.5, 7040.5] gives -5.09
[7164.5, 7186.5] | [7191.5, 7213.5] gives -5.18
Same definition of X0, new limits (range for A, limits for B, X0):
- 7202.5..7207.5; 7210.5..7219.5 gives 0.0040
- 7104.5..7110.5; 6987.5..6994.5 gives 0.0003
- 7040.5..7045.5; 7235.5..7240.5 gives 0.0002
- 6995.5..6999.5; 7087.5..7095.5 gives 0.0006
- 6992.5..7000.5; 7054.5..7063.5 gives 0.0033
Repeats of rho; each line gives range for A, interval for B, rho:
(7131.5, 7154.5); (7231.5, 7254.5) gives 0.04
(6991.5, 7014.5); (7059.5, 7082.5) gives -0.03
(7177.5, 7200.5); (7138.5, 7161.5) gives -0.02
